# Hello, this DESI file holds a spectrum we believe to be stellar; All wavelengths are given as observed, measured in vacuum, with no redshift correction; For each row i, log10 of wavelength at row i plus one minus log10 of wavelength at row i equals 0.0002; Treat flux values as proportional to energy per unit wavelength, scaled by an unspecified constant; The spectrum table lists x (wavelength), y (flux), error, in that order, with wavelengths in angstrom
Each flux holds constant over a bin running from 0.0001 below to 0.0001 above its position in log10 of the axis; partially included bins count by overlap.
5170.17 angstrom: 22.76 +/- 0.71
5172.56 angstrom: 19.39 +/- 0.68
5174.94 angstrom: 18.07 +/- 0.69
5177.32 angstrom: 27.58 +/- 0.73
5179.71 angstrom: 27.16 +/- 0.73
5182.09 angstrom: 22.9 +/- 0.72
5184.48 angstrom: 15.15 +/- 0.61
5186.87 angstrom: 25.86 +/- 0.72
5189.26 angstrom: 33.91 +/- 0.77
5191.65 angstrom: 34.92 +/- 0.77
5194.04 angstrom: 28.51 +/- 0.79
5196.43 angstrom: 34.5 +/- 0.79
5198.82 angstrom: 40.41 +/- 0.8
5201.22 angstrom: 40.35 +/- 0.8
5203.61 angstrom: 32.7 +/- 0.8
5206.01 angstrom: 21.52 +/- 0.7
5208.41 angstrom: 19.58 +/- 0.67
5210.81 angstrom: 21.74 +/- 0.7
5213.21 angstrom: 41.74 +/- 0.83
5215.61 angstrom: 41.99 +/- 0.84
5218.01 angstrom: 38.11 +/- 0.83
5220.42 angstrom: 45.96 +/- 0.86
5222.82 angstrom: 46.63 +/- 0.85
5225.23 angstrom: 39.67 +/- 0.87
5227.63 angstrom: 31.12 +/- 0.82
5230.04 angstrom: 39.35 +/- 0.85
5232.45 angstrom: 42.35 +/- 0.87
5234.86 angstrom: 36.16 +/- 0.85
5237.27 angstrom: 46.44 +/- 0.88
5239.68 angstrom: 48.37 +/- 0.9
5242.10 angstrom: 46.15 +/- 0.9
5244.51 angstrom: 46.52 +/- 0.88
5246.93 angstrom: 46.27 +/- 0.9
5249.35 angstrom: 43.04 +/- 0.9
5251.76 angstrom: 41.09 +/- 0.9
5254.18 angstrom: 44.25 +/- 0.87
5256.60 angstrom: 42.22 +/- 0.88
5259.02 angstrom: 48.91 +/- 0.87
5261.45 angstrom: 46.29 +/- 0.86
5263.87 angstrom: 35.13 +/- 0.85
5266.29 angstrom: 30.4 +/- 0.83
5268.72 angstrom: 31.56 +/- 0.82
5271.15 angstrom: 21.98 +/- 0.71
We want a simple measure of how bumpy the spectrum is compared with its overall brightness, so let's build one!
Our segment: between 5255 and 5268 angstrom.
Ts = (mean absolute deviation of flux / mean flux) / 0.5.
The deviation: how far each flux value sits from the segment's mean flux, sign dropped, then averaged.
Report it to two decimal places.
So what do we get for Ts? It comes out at 0.31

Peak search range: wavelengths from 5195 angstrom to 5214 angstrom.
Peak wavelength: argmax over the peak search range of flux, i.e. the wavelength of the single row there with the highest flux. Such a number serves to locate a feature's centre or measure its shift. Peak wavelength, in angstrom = 5213.21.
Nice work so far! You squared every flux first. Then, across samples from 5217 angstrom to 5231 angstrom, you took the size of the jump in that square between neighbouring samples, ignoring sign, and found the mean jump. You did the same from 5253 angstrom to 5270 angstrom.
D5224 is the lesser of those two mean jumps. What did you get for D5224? 388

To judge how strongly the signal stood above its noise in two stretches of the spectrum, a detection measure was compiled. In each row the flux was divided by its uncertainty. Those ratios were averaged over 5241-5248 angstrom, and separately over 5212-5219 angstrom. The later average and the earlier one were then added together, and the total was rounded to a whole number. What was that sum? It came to 101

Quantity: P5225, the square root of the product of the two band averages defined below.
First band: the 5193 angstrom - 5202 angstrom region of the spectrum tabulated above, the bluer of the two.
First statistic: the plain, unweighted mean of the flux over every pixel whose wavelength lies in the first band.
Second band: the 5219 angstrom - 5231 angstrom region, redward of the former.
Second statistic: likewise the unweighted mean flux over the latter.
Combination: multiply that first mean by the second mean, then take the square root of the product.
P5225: 38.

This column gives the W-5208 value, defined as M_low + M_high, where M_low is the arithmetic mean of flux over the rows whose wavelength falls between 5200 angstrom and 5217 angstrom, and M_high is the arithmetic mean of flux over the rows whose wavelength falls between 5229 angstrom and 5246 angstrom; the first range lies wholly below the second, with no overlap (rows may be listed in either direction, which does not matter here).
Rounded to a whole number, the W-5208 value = 75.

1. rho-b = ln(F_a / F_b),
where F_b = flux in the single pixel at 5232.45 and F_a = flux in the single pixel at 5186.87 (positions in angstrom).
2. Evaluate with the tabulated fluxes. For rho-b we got -0.5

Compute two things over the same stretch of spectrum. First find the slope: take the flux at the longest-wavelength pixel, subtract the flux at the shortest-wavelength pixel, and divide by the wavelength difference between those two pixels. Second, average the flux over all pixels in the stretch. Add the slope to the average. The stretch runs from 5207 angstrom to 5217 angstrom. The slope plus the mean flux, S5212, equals 34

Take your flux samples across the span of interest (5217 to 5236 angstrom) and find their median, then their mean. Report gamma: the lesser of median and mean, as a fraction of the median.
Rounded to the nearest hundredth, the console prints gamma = 1.00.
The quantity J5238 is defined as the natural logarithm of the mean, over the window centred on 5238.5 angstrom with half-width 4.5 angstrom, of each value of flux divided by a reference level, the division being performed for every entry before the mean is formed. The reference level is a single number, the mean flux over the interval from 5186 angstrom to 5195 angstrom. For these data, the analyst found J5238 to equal 0.36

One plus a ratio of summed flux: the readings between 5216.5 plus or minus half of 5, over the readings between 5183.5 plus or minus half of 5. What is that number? 3.1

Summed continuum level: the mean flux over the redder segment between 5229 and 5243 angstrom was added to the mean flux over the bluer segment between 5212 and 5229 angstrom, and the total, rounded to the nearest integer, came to 84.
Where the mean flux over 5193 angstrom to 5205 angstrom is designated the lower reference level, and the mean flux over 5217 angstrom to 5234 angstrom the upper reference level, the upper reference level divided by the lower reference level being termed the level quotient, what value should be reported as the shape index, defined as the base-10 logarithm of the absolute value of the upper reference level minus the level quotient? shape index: 1.594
